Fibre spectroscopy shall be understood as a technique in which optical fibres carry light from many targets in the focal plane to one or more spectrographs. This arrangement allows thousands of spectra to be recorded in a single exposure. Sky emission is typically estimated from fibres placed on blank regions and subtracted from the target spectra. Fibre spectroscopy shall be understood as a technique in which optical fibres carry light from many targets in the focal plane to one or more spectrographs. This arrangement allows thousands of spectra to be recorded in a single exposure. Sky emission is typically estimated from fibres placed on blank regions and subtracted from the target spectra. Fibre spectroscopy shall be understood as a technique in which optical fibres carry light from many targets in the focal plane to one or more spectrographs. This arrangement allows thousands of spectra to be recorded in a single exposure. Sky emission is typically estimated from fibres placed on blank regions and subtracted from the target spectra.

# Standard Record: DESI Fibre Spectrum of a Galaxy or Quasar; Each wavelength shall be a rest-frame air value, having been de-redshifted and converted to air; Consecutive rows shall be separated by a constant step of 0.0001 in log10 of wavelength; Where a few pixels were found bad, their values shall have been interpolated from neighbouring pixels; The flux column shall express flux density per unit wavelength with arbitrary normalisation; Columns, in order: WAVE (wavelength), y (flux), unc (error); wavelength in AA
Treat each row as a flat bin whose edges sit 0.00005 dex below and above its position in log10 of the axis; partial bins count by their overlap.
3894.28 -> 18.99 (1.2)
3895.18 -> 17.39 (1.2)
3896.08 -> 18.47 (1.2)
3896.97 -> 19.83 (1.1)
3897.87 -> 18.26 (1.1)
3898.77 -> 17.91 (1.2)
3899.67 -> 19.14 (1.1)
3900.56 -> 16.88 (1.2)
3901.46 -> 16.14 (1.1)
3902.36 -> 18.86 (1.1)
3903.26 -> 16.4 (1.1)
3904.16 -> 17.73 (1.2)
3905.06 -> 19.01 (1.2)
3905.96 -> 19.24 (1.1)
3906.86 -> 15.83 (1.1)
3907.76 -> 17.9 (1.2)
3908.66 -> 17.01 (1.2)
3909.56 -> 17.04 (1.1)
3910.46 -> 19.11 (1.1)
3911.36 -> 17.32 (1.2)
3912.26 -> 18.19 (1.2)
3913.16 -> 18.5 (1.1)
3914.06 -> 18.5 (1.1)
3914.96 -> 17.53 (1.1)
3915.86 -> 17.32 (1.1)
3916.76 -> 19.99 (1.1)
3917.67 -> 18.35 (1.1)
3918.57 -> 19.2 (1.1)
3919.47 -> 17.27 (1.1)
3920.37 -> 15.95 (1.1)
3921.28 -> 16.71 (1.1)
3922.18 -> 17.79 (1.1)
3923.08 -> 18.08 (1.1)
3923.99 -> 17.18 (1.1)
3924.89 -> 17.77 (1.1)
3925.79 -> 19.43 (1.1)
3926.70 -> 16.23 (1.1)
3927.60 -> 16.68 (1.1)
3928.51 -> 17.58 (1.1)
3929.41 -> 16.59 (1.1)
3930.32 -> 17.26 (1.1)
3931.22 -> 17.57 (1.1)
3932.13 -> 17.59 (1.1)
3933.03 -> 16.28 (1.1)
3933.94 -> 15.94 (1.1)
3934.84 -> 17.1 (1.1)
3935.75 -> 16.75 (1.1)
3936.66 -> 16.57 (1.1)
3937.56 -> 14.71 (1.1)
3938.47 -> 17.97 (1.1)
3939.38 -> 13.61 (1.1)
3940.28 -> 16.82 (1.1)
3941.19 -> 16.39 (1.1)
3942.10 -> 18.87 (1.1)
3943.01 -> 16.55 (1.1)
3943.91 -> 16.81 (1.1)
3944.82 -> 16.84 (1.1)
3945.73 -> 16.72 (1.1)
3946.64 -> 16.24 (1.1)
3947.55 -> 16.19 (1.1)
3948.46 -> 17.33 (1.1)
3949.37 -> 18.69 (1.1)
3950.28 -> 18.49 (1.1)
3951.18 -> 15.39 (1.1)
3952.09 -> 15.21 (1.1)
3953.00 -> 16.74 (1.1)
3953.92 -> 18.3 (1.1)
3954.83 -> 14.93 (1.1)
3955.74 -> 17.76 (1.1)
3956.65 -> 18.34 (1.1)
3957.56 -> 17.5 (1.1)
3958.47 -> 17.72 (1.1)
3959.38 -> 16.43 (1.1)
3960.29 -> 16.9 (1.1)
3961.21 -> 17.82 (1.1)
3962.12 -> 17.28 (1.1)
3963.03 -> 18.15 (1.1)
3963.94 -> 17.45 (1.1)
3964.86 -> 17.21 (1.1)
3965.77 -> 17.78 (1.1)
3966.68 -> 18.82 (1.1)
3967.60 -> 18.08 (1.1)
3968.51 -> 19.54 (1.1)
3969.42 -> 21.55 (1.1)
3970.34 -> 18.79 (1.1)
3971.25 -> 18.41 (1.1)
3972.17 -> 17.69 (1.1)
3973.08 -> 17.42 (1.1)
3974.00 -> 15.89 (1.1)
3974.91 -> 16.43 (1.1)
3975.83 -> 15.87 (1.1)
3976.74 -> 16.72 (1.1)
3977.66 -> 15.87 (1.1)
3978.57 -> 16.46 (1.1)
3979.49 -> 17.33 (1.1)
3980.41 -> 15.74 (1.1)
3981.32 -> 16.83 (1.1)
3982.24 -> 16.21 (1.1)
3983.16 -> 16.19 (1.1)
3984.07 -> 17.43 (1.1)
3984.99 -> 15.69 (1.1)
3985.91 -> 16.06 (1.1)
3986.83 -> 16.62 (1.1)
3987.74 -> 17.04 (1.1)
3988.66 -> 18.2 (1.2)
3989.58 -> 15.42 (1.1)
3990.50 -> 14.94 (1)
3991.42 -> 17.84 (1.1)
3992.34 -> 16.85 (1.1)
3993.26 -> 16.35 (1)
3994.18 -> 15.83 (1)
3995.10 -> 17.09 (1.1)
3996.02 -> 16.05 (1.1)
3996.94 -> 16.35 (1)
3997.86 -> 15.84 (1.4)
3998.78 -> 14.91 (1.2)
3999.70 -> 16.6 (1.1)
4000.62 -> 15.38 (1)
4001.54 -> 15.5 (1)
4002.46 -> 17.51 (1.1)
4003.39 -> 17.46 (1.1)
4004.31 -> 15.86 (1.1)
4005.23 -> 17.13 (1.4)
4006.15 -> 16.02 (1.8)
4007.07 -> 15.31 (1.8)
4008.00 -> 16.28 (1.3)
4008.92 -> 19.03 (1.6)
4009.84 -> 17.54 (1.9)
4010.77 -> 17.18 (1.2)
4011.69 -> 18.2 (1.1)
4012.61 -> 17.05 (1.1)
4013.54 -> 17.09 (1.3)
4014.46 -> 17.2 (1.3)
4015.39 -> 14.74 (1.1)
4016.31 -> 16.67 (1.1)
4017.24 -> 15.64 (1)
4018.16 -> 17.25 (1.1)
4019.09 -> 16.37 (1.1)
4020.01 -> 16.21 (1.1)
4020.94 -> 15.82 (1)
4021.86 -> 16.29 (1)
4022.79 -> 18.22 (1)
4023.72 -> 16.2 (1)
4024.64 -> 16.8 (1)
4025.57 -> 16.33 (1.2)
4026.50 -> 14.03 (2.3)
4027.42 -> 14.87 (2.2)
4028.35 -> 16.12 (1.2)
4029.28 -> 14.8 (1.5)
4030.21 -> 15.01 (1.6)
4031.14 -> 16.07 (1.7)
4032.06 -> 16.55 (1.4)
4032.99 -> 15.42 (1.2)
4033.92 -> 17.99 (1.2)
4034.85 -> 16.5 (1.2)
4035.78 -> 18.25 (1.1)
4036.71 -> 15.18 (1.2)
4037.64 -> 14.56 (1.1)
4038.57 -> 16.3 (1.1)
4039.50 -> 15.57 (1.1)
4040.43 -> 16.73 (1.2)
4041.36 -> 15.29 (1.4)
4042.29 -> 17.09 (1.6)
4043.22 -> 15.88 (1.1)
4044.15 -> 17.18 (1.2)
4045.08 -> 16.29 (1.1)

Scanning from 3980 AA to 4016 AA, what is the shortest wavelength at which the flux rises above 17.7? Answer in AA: 3988.66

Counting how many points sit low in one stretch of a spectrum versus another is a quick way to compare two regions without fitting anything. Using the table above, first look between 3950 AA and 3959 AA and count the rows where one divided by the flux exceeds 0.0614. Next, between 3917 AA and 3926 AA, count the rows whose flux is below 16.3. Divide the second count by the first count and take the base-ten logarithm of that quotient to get -0.48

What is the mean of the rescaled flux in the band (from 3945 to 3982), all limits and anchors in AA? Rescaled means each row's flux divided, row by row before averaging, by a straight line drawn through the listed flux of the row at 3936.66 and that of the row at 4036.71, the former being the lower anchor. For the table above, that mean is 1.07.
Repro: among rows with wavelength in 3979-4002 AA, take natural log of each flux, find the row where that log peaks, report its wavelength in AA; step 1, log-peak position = 3988.66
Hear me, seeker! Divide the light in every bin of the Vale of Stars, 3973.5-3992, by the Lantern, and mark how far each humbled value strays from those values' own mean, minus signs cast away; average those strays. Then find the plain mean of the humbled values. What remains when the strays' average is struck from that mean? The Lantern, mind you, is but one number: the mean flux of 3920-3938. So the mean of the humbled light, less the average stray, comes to 0.929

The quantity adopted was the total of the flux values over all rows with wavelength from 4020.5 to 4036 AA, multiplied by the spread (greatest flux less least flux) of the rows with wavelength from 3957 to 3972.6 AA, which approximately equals 1409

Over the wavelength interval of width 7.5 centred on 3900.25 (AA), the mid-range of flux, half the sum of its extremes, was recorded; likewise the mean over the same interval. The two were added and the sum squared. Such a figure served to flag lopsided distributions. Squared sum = 1290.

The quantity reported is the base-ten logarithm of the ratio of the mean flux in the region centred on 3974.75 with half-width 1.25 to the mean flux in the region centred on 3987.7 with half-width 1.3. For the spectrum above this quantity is -0.03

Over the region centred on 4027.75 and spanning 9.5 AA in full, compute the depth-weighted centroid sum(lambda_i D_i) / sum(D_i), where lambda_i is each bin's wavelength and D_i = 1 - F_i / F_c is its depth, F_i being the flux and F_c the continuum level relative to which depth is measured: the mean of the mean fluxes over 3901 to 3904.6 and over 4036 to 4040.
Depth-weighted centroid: 4028.2 AA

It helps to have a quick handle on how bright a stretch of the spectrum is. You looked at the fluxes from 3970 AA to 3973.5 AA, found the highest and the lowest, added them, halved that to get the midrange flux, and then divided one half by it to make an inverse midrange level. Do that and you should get 0.0276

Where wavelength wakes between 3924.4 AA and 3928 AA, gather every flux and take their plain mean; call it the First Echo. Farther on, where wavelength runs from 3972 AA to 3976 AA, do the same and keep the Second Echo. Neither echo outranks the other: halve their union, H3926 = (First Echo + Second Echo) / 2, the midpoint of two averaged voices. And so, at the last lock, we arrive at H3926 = 17.1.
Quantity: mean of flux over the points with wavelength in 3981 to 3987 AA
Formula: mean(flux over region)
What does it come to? 16.4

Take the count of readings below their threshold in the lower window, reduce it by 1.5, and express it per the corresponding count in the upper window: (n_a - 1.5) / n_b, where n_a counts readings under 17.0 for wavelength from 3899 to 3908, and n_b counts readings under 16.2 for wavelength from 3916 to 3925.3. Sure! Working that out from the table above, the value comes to 2.5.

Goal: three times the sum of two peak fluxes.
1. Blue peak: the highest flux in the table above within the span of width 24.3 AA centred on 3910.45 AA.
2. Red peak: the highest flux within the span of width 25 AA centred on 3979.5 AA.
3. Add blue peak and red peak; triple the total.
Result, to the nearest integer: 125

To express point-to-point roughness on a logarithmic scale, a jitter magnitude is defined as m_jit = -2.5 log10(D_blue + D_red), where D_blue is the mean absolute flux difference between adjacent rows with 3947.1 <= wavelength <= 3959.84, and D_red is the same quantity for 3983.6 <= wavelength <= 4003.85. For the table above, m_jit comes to -1.0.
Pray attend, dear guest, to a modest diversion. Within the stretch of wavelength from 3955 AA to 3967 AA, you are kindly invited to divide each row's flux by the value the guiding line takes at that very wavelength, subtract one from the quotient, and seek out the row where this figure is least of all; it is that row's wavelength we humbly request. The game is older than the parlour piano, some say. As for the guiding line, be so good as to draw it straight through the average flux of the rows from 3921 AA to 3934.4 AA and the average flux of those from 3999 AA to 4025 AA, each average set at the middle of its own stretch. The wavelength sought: 3959.38 AA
